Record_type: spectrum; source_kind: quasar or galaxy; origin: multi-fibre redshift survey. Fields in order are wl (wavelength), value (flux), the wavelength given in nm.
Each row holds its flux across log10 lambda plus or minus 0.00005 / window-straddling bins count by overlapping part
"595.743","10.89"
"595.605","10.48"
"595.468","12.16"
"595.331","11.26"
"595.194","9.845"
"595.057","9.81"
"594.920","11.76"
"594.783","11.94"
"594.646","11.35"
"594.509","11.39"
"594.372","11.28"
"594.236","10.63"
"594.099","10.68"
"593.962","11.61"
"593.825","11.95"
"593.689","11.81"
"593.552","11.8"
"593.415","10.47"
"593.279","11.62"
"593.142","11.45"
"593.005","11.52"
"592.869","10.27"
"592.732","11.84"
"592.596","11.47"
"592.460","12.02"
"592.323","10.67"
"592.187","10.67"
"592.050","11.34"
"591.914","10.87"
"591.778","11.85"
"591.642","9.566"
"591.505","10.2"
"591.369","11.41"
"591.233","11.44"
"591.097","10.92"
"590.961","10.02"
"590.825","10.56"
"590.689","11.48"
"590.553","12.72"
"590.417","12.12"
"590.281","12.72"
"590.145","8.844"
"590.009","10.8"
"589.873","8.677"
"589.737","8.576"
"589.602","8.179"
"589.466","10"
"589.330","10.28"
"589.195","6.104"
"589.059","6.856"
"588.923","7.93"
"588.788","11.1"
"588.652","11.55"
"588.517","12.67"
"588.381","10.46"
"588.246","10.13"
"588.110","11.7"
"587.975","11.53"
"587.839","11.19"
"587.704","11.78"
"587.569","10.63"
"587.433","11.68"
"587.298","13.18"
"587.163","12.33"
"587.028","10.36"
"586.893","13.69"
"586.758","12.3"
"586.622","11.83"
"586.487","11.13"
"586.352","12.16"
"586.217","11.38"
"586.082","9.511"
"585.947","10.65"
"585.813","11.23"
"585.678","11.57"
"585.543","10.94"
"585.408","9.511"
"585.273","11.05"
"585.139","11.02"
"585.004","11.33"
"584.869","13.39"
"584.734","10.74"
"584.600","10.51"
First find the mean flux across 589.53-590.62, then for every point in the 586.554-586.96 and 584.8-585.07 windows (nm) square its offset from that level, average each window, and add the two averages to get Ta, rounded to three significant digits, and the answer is 11.0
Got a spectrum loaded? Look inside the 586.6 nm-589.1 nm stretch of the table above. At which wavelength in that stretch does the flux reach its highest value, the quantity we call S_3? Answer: 586.893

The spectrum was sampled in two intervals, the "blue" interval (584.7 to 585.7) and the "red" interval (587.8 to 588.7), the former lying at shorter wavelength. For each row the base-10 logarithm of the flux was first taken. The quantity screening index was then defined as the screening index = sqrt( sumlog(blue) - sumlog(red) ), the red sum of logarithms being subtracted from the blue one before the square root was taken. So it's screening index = 1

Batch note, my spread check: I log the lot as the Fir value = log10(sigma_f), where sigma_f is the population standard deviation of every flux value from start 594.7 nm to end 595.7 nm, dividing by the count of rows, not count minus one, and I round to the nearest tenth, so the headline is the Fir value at 0.0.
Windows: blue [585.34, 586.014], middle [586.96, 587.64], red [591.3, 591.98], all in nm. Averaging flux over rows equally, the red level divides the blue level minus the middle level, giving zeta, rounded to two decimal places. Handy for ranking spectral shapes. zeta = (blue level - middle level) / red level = -0.08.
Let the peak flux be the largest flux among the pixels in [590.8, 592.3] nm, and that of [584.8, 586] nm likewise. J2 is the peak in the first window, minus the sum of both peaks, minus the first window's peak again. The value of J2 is -25.2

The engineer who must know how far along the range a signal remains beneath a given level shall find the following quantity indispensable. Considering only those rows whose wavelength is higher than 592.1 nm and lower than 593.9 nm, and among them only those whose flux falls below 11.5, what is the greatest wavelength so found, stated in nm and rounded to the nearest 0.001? 593.415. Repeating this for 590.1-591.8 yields 591.642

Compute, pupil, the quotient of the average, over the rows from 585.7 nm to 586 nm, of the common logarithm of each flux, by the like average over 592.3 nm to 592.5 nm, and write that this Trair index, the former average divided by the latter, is 0.99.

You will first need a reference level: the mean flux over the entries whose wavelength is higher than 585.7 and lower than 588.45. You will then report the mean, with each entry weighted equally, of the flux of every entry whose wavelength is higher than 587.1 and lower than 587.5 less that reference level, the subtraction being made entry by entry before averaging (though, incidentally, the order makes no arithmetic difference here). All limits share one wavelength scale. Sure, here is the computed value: 1.0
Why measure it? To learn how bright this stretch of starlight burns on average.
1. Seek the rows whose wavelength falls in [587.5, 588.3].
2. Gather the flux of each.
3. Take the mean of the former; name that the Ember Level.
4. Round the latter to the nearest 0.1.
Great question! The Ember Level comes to 11.2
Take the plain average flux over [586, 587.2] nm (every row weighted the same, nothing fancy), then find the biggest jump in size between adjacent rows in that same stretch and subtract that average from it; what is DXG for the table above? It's -8.3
